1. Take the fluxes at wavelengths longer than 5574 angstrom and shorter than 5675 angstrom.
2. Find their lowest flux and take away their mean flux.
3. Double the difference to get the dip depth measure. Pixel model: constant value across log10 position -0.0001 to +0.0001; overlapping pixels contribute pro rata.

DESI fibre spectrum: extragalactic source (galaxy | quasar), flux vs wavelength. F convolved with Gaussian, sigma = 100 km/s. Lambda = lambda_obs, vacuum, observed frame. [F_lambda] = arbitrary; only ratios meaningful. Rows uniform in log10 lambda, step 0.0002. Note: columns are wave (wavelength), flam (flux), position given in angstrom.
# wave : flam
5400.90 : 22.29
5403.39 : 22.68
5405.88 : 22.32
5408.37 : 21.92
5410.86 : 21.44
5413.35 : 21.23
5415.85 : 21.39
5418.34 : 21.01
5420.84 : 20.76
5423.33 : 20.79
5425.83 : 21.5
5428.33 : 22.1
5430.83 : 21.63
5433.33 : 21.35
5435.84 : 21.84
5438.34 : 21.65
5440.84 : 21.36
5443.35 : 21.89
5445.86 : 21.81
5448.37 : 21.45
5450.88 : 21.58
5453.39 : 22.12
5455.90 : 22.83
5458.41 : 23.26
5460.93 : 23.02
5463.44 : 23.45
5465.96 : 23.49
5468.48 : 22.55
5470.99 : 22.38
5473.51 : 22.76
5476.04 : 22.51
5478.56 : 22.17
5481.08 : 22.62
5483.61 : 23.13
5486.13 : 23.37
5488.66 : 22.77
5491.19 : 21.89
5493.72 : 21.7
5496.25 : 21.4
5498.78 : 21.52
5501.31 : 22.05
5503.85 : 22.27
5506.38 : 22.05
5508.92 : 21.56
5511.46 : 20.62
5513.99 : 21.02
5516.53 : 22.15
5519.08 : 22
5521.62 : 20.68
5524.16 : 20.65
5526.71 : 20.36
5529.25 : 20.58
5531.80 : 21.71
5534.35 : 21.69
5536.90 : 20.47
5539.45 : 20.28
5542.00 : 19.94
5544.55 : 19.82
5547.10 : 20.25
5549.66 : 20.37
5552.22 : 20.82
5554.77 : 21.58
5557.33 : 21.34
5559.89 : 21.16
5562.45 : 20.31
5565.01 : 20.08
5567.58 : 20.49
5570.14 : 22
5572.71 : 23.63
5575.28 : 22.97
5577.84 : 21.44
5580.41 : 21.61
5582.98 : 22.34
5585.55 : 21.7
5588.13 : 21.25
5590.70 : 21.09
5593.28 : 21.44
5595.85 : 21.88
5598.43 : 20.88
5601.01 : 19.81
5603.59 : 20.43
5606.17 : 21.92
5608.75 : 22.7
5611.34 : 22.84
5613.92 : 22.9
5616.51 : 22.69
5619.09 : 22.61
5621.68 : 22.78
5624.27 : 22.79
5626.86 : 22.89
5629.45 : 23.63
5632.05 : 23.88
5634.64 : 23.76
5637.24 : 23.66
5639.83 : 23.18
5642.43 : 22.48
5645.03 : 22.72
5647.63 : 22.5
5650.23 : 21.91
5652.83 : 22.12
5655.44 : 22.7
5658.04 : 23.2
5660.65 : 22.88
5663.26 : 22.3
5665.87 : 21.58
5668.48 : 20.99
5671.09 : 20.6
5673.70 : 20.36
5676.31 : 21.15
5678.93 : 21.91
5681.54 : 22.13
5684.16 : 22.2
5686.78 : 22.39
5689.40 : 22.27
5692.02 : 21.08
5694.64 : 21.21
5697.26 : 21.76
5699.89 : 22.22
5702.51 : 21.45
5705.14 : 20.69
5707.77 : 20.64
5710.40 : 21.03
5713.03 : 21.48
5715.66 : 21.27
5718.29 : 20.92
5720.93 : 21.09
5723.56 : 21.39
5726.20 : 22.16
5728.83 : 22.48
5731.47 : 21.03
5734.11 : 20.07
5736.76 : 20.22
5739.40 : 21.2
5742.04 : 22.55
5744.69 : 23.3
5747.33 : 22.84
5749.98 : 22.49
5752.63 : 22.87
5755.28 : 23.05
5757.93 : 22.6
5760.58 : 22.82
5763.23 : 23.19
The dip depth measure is -4.8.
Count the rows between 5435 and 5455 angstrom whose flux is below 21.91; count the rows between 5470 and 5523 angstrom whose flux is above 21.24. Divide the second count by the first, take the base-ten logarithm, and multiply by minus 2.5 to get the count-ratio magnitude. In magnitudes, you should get -1.0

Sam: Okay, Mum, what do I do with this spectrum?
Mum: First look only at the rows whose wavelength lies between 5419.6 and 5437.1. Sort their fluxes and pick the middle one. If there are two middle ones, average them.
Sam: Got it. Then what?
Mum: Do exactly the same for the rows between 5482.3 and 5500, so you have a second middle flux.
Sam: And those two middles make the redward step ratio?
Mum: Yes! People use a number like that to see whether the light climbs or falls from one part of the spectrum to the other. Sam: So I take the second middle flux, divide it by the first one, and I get 1.02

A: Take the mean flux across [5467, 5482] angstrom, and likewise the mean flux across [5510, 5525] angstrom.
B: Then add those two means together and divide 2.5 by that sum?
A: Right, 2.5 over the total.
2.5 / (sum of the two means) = 0.0572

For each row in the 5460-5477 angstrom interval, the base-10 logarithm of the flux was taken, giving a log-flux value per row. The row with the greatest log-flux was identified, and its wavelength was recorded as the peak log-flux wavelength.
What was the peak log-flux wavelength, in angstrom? 5465.96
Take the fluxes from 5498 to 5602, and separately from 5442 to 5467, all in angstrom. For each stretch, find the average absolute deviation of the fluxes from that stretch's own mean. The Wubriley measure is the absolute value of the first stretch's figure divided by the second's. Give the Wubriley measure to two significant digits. 0.99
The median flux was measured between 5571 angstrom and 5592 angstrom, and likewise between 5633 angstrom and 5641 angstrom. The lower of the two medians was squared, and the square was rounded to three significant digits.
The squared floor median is 469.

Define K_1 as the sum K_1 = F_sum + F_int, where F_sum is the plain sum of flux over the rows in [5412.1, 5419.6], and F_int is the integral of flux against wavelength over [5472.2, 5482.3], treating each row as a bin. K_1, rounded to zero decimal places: 291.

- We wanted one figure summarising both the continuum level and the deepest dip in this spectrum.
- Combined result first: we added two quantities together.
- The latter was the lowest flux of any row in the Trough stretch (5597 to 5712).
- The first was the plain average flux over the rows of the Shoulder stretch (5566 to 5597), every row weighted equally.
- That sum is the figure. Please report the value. 41.6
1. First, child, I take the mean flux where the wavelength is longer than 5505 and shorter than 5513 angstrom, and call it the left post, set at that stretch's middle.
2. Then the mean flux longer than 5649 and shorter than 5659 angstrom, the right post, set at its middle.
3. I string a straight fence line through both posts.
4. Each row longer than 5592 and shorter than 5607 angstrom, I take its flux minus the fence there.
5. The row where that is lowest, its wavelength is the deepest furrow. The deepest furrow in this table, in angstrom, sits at 5601.01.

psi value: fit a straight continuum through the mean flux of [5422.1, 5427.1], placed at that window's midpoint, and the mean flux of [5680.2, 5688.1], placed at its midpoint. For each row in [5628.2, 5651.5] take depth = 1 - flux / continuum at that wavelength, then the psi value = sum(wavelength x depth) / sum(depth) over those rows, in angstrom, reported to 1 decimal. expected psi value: 5635.6 angstrom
